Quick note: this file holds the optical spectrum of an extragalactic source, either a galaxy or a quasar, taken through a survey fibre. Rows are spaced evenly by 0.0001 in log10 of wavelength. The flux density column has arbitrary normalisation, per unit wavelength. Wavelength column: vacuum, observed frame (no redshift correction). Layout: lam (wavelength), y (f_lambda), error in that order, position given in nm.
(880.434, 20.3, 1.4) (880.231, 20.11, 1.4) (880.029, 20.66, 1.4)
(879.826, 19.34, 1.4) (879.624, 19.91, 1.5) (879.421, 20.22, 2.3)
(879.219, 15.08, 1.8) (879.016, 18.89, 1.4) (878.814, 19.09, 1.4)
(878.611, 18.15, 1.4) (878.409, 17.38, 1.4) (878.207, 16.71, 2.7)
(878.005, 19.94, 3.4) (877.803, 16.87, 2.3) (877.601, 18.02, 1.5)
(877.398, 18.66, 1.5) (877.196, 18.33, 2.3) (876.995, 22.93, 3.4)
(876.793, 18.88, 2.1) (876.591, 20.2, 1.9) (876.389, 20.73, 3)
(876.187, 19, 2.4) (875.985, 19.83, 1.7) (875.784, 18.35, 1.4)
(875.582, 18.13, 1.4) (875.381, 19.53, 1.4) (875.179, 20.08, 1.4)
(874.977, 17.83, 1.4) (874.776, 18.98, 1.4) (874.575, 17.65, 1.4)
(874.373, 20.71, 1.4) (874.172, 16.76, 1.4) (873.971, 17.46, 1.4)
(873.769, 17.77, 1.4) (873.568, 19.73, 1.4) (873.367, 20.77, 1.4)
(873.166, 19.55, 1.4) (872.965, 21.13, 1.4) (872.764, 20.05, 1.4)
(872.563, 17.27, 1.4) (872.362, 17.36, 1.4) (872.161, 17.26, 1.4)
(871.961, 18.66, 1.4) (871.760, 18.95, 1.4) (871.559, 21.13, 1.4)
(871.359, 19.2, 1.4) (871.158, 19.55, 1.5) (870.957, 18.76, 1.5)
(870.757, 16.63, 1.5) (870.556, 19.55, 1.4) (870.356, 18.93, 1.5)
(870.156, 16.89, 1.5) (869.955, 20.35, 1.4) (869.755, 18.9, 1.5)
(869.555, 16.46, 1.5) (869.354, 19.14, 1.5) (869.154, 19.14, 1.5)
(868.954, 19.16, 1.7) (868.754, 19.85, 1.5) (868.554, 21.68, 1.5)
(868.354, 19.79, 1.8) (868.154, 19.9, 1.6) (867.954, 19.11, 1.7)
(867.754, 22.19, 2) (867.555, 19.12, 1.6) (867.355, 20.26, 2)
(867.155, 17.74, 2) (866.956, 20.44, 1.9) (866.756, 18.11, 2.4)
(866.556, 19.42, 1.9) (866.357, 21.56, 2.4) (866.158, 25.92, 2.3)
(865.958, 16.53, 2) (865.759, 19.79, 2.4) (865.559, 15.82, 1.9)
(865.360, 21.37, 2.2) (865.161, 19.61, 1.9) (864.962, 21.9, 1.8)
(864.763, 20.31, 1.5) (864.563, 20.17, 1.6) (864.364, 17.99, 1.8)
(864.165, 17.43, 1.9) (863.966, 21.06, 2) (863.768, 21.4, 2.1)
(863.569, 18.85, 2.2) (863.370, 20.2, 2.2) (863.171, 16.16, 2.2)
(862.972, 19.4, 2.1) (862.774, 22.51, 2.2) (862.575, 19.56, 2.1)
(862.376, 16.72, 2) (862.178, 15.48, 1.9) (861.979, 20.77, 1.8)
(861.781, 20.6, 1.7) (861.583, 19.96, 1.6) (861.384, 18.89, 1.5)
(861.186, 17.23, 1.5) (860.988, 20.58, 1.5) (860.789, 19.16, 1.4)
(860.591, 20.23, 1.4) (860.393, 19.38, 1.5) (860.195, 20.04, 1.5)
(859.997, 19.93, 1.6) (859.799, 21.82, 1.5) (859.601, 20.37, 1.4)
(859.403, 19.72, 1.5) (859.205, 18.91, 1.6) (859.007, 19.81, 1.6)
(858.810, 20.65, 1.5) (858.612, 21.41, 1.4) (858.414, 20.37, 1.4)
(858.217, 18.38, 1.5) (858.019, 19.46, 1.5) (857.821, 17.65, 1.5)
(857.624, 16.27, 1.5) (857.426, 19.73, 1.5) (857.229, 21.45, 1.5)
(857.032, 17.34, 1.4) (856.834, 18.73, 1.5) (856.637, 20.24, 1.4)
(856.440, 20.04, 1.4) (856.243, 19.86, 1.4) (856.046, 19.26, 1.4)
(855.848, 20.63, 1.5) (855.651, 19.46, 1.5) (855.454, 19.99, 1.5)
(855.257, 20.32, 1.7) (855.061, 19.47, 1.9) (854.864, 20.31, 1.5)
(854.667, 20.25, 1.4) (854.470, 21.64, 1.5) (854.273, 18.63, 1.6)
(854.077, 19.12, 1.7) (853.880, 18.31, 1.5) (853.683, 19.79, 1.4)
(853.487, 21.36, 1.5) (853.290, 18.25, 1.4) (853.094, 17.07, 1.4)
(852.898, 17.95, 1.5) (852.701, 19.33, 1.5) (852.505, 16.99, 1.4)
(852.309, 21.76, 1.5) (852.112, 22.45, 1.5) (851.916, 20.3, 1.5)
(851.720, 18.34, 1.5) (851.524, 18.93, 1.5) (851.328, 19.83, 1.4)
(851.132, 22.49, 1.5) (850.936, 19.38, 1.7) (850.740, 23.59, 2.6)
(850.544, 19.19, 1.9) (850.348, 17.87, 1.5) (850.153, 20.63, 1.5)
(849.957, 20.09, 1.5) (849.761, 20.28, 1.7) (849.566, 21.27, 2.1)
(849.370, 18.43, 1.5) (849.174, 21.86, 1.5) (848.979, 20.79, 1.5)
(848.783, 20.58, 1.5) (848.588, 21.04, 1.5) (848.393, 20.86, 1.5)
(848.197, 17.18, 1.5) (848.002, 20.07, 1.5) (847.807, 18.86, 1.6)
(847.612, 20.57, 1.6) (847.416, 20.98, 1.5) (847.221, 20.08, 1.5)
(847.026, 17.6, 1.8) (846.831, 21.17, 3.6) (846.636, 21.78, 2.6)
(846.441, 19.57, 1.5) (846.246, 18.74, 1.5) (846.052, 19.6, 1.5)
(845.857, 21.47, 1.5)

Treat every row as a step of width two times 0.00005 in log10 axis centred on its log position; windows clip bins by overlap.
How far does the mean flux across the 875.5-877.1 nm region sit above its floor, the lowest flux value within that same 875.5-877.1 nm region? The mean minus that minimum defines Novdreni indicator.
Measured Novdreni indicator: 1.6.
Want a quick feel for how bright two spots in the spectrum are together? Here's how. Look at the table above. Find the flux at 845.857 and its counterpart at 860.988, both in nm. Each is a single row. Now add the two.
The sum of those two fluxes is 42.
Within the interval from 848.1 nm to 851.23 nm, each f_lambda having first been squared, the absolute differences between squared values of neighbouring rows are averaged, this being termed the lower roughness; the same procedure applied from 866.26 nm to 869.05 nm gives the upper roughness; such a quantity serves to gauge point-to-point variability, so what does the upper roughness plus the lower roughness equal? 152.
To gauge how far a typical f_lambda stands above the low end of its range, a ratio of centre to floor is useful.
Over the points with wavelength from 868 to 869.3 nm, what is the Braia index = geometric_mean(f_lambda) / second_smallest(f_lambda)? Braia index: 1.04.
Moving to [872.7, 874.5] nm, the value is 1.10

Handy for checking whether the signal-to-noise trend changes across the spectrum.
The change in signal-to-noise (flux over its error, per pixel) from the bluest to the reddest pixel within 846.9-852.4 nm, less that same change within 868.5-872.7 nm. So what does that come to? 6.8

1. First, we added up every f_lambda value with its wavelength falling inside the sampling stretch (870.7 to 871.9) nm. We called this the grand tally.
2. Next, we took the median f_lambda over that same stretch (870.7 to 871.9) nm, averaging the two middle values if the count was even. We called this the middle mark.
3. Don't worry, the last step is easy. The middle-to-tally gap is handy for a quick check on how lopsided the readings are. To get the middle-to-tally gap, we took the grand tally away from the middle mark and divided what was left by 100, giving -0.95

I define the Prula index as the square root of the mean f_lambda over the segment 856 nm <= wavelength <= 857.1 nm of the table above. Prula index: 4.39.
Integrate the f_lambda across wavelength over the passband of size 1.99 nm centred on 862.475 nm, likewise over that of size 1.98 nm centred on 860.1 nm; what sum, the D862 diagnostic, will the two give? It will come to 78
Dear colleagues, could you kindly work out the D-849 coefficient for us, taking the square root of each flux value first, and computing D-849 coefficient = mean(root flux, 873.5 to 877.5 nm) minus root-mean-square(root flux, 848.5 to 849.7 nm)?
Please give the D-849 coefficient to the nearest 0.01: -0.18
